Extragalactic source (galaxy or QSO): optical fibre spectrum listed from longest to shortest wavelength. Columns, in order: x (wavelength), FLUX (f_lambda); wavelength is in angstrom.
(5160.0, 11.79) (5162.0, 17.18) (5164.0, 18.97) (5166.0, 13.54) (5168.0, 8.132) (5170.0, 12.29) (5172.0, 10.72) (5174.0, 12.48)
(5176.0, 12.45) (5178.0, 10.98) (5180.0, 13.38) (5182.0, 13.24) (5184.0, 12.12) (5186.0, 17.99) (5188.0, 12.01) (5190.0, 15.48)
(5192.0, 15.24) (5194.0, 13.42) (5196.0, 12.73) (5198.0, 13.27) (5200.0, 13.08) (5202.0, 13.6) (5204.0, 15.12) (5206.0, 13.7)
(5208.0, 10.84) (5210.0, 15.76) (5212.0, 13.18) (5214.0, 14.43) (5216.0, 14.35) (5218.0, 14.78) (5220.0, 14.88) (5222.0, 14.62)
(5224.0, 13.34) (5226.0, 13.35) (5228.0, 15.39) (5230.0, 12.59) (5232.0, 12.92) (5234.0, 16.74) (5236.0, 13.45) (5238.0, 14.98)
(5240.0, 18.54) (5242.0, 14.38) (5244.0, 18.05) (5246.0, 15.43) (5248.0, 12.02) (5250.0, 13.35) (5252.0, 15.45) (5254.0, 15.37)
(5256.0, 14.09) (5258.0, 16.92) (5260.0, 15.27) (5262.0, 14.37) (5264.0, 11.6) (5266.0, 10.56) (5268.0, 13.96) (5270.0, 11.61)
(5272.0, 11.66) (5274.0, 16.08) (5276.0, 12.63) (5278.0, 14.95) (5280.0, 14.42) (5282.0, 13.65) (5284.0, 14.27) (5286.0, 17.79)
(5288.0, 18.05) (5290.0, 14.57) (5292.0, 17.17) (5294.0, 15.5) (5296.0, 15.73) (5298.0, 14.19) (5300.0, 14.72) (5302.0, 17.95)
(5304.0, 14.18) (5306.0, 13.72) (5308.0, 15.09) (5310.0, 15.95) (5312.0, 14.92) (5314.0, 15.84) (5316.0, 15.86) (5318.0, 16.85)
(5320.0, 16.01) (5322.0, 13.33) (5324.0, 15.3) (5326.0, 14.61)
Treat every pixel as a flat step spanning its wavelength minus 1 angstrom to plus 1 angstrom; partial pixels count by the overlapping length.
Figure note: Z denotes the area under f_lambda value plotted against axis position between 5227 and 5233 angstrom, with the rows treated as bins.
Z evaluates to 82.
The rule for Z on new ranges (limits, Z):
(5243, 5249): 91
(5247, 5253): 82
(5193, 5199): 79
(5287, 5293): 100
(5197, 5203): 80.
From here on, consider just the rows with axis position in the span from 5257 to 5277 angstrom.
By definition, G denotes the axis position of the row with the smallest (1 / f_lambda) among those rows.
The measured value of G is 5258.0 angstrom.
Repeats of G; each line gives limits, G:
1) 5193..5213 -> 5210.0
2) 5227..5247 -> 5240.0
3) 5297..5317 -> 5302.0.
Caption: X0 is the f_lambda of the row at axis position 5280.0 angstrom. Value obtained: 14.42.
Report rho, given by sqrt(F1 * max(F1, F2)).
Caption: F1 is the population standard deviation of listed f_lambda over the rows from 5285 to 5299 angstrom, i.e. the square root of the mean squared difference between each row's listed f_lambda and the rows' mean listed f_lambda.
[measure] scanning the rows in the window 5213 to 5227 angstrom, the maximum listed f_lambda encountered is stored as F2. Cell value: 4.61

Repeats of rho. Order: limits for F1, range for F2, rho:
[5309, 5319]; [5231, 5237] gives 3.20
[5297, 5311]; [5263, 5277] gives 4.64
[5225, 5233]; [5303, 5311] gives 4.17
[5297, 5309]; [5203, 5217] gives 4.70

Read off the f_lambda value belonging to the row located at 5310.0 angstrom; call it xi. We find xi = 15.95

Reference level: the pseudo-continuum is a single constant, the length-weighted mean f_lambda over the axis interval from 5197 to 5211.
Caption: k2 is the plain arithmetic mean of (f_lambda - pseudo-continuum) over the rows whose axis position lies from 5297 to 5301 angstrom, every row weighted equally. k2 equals 0.8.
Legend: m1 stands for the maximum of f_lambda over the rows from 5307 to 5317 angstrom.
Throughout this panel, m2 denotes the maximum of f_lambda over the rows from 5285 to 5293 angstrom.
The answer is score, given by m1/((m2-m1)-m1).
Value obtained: -1.15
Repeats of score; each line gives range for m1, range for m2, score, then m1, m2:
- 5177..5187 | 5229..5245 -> -1.03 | 17.99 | 18.54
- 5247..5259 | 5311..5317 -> -0.94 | 16.92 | 15.86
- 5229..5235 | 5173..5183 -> -0.83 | 16.74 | 13.38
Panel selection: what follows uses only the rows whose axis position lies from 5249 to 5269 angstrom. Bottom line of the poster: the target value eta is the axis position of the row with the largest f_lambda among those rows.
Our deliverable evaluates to 5258.0 angstrom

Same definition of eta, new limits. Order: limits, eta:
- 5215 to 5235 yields 5234.0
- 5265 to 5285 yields 5274.0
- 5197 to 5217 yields 5210.0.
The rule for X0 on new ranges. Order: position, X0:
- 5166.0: 13.54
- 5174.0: 12.48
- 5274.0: 16.08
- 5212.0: 13.18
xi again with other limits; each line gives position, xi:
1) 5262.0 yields 14.37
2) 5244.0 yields 18.05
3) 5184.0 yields 12.12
